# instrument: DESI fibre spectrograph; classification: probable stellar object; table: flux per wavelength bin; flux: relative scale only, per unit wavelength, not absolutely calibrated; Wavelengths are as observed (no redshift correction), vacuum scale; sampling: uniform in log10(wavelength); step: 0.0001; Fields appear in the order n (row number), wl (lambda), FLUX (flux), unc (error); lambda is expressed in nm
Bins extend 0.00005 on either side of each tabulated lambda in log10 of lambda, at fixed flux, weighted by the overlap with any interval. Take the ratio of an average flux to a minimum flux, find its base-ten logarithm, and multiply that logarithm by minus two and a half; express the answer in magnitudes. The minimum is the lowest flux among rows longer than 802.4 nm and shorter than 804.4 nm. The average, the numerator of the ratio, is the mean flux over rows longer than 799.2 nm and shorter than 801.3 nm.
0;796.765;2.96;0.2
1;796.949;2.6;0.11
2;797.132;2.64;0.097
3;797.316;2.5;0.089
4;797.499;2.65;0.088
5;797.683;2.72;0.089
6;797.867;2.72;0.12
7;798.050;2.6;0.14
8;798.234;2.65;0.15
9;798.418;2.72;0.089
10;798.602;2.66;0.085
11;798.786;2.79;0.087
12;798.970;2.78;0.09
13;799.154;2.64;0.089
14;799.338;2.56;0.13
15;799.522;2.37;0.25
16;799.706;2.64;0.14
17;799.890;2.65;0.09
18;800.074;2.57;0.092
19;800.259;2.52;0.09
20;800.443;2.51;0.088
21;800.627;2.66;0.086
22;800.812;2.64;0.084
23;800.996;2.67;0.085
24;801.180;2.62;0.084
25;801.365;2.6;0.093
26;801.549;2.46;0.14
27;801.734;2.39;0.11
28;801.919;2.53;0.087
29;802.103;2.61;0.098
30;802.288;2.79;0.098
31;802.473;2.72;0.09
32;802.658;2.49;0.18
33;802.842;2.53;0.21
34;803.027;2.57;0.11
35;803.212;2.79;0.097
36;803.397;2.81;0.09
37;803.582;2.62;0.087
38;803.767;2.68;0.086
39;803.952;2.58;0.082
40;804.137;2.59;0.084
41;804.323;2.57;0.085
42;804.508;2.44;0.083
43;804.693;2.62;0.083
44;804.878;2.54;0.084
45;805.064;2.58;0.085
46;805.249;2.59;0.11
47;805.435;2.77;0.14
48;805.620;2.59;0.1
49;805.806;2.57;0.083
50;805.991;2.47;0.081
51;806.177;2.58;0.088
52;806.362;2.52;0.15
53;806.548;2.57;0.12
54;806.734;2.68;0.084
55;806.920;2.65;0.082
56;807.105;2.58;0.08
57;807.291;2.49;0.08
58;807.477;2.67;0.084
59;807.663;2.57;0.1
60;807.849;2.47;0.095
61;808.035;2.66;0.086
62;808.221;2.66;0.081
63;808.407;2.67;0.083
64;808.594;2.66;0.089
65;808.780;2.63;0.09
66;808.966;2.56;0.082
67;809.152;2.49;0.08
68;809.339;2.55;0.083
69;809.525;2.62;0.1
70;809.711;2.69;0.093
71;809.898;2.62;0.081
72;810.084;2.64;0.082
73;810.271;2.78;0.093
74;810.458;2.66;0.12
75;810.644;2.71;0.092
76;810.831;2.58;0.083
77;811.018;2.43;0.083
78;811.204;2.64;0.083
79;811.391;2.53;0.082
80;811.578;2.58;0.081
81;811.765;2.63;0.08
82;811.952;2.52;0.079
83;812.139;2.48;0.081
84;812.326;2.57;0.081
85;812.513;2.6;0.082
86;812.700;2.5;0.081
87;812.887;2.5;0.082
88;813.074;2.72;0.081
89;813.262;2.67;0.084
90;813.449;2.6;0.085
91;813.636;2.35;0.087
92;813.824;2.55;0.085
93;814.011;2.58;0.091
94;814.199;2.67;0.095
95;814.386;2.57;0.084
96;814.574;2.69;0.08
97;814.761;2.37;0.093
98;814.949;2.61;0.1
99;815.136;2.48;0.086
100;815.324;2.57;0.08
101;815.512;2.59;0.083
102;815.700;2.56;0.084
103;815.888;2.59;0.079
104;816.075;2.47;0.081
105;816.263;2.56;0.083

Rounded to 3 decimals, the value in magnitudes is -0.040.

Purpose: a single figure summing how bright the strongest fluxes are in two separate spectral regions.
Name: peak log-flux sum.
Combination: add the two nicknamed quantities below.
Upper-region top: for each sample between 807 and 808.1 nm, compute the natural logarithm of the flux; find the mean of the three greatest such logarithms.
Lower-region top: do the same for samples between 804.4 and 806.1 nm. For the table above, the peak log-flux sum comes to 1.95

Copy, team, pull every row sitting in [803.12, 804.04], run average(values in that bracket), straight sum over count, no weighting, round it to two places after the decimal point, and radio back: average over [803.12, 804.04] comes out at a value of 2.70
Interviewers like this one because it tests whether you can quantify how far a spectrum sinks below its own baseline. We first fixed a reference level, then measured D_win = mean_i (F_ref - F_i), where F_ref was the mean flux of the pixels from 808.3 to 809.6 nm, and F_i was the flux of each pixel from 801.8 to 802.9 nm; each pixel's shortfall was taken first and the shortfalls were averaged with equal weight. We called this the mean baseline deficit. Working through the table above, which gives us -0.01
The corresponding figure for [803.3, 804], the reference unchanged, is -0.08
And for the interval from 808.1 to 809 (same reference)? -0.04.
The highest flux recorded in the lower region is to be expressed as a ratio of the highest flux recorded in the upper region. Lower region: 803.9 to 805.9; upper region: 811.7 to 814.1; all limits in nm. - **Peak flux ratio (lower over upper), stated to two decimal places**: 1.02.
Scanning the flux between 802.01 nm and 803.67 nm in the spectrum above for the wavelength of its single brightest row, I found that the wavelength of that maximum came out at 803.397 nm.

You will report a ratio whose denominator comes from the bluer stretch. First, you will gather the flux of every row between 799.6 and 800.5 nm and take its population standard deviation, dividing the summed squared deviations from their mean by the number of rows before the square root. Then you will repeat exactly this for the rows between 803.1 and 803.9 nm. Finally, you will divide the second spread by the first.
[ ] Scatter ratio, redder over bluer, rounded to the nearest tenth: 1.3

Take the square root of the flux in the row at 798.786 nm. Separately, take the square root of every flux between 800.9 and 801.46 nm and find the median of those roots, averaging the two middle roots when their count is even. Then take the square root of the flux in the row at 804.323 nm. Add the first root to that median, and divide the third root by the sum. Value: 0.487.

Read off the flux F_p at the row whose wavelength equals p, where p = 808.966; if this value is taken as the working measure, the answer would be 2.56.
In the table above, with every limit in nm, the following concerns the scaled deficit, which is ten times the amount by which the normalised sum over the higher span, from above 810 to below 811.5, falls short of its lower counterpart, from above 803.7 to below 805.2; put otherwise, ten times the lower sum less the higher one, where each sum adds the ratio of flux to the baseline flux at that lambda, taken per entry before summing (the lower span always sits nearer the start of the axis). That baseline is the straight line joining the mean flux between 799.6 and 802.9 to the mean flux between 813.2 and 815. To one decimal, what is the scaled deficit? -1.8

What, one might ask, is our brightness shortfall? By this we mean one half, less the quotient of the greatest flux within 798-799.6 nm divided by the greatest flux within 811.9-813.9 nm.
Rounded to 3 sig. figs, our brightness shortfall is -0.526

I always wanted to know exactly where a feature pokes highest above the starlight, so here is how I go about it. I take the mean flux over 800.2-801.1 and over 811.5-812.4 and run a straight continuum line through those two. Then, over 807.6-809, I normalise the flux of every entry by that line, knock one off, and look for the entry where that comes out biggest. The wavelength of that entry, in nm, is 808.407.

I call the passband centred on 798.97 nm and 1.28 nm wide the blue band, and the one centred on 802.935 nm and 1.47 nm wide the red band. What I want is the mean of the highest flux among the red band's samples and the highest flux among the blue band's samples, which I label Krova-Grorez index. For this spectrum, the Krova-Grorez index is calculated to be 2.80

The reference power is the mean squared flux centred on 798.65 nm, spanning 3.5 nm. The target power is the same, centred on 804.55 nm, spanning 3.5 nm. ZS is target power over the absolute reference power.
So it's 0.98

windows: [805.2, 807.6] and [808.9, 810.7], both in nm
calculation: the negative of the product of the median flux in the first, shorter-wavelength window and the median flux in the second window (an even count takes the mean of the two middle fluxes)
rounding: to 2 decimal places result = -6.79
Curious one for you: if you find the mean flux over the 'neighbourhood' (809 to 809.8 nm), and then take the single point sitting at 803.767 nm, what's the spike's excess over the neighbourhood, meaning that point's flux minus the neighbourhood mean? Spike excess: 0.09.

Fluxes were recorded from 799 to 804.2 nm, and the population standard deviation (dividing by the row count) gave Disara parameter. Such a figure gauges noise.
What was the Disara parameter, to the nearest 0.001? 0.105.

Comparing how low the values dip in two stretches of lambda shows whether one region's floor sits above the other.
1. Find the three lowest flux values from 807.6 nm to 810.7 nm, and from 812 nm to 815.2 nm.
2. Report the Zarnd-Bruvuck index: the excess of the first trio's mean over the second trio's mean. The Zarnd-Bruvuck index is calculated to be 0.10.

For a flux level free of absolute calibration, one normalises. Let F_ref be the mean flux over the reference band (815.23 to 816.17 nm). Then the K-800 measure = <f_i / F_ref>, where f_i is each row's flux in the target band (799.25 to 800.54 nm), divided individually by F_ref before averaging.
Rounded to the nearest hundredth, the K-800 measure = 1.00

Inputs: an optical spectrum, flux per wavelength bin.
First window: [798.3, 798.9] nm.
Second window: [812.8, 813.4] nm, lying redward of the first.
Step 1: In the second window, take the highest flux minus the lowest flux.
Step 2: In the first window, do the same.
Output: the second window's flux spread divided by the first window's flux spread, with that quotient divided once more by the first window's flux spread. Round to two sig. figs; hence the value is 13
